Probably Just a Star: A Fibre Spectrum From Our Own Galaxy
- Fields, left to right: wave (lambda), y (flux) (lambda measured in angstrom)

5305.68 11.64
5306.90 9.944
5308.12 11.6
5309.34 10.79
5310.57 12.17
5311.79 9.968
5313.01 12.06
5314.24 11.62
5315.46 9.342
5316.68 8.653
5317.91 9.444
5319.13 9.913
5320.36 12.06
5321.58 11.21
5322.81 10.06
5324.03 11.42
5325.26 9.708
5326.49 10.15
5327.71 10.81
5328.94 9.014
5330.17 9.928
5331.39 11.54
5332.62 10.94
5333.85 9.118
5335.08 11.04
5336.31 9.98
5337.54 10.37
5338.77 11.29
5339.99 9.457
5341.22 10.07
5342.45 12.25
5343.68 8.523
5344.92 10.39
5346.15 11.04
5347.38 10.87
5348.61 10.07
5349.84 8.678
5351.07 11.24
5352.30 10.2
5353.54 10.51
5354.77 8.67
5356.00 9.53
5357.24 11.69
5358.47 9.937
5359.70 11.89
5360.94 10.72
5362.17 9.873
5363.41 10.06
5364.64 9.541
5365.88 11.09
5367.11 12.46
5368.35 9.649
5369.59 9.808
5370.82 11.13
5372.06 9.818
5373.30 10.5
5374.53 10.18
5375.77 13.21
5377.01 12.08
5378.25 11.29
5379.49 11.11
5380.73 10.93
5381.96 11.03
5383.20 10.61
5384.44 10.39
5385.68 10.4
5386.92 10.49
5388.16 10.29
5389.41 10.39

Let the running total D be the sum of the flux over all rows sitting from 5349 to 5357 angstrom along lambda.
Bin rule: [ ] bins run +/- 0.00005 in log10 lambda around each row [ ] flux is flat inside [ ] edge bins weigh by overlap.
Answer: 58.83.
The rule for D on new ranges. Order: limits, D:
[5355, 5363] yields 63.64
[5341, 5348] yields 63.14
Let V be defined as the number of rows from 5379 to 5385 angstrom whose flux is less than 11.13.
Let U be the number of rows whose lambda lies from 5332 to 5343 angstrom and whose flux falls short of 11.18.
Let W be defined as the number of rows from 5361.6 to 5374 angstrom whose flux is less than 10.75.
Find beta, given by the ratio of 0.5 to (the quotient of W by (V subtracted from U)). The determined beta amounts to 0.1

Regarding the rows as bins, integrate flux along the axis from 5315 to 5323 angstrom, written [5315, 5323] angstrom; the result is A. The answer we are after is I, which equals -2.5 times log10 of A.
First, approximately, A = 81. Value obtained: -4.77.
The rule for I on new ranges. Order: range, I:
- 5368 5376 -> -4.81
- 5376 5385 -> -5.00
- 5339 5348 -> -4.93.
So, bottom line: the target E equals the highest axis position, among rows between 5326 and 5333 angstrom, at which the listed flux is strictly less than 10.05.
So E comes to 5330.17 angstrom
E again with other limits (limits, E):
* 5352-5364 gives 5362.17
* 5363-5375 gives 5372.06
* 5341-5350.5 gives 5349.84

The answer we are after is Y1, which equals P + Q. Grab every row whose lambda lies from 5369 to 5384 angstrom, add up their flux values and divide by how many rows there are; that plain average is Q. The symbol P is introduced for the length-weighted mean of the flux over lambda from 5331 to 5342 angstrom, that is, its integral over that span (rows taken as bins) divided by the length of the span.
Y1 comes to 21.4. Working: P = 10.4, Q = 11.0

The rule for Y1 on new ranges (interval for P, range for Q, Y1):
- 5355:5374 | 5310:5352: 20.9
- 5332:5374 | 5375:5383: 22.0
